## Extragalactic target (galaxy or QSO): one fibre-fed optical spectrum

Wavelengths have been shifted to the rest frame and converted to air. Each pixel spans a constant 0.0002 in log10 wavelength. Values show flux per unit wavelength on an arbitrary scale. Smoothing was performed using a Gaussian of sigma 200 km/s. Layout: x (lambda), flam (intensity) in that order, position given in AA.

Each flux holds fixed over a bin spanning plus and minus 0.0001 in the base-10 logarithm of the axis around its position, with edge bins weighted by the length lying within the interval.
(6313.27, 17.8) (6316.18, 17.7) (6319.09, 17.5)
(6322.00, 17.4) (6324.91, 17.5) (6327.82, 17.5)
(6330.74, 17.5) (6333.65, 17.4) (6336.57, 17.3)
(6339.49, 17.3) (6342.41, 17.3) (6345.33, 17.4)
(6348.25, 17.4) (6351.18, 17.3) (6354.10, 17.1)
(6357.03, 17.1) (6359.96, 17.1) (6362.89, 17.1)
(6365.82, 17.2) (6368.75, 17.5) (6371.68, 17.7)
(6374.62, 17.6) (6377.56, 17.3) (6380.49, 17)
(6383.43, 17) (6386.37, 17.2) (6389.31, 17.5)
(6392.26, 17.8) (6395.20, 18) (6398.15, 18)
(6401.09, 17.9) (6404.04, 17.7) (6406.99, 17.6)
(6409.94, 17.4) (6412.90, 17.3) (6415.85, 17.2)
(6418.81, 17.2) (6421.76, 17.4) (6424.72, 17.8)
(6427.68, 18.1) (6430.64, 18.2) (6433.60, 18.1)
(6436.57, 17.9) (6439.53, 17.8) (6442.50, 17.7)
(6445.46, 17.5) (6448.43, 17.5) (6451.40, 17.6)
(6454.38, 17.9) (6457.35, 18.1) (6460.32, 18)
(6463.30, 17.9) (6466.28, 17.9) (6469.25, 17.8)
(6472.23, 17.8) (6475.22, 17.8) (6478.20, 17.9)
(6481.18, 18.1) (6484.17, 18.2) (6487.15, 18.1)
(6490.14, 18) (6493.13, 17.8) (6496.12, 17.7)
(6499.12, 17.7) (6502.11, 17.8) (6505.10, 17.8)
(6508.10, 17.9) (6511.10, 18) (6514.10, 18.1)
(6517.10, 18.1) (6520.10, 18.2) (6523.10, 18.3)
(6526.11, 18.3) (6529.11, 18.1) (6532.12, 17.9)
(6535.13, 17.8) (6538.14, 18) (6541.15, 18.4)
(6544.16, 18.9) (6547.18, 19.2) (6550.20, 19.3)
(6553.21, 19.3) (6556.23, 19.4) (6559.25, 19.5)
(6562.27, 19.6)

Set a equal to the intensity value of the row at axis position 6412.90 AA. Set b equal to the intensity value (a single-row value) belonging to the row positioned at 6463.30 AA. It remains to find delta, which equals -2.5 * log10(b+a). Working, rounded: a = 17.3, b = 17.9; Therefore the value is -3.87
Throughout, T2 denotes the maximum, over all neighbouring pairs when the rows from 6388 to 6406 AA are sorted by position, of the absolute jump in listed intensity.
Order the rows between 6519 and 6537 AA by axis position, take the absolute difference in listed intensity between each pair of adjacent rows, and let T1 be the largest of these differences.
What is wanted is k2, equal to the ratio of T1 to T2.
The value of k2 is 0.67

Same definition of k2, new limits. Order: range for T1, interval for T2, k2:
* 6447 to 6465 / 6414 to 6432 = 0.75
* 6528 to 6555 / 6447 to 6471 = 1.67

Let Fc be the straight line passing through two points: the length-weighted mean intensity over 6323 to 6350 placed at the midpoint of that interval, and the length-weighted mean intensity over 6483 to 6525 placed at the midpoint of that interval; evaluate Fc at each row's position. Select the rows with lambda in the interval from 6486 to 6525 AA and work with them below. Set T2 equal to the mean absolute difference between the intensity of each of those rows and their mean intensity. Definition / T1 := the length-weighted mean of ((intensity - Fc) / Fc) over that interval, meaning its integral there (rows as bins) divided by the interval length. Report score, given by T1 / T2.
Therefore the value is -0.007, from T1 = -0.001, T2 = 0.16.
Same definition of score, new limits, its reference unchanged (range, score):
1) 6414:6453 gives -0.010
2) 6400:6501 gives -0.003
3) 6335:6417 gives -0.032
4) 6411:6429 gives -0.037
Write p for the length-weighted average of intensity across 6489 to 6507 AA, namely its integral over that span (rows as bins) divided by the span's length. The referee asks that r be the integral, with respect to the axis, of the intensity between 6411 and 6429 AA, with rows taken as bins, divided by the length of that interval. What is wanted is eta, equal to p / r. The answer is 1.02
